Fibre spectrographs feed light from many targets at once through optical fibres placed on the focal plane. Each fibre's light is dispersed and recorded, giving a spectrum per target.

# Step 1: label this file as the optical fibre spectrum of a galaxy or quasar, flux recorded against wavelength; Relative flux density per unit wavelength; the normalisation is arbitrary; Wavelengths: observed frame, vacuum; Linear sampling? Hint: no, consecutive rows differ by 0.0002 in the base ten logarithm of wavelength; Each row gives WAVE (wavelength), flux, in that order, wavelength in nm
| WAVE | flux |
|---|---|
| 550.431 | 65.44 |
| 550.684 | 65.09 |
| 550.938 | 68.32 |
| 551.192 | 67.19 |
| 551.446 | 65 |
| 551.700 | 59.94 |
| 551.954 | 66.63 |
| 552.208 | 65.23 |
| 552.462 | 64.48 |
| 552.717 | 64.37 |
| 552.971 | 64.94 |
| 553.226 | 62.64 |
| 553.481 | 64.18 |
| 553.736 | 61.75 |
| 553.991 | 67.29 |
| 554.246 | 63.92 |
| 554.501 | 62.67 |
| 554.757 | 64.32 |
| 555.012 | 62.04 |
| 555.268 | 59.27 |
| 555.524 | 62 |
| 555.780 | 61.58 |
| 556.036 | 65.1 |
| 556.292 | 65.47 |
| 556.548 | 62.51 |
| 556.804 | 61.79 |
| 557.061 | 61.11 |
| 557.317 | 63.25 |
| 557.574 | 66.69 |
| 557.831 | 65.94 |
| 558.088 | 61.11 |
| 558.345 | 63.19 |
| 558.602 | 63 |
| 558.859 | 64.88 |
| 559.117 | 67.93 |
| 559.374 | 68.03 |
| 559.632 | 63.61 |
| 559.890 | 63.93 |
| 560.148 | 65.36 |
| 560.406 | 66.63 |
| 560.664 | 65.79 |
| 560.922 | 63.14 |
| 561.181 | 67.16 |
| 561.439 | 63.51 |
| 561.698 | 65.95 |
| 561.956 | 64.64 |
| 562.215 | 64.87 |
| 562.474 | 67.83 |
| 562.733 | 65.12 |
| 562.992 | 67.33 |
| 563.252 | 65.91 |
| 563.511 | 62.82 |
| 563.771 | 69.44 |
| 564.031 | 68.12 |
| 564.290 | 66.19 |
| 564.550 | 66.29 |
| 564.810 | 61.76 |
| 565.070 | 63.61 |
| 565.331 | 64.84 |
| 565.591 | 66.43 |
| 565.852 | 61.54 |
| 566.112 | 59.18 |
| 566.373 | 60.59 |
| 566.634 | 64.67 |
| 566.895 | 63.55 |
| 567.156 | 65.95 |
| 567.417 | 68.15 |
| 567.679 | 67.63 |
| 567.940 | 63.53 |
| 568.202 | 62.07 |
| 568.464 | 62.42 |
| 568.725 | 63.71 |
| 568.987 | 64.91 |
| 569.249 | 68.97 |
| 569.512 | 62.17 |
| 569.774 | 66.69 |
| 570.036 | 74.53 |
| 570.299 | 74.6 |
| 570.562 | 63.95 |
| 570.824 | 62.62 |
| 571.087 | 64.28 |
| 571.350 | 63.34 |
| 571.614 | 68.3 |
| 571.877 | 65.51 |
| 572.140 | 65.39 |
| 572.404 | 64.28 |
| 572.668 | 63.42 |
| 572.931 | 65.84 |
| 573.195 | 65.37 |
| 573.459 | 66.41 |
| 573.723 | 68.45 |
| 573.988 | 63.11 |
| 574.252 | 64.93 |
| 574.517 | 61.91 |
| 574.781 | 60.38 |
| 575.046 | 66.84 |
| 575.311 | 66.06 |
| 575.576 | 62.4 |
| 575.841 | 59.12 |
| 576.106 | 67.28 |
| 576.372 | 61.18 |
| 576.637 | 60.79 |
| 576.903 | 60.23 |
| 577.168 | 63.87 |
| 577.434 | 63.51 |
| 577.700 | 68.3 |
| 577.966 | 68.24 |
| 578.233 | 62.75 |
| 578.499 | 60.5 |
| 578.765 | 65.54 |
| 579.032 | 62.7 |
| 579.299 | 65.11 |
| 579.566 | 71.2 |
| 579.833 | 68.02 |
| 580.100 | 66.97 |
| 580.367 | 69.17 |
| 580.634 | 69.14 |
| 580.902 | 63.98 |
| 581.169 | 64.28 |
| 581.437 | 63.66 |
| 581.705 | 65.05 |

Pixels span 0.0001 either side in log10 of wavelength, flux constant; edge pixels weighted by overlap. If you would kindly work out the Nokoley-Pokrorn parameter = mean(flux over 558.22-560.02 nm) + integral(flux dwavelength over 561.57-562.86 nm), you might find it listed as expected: 150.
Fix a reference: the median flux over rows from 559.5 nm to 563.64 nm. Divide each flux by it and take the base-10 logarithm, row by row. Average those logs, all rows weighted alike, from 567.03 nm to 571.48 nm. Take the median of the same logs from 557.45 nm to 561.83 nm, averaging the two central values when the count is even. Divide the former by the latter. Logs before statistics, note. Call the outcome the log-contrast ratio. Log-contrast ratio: 4.2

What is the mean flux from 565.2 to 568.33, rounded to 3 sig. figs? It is 64.0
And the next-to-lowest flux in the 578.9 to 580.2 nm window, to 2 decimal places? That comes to 65.11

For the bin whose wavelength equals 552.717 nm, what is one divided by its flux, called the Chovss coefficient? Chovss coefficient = 0.0155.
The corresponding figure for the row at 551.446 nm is 0.0154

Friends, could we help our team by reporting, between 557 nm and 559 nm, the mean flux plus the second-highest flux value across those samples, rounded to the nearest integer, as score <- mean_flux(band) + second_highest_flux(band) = 130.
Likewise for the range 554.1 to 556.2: 127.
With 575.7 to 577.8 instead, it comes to 130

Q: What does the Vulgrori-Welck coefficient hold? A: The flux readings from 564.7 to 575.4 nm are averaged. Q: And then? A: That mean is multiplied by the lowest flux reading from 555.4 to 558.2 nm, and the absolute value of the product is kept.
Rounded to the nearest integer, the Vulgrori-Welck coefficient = 3968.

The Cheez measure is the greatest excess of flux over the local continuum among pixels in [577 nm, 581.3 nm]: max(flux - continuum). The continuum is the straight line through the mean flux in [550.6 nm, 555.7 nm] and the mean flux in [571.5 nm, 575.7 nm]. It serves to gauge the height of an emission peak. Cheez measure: 6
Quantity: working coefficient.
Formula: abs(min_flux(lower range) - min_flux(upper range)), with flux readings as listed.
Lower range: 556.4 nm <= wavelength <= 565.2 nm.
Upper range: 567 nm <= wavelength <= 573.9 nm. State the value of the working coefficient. 1.0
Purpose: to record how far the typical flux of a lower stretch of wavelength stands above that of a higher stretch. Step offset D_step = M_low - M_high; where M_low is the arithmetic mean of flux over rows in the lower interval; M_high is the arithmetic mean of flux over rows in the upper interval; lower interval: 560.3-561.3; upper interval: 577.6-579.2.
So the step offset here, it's 1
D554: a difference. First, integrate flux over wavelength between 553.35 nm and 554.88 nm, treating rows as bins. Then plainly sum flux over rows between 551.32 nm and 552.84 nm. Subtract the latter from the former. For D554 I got -288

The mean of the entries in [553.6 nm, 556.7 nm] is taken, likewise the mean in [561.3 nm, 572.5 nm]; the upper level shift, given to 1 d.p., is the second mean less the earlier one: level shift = 2.1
